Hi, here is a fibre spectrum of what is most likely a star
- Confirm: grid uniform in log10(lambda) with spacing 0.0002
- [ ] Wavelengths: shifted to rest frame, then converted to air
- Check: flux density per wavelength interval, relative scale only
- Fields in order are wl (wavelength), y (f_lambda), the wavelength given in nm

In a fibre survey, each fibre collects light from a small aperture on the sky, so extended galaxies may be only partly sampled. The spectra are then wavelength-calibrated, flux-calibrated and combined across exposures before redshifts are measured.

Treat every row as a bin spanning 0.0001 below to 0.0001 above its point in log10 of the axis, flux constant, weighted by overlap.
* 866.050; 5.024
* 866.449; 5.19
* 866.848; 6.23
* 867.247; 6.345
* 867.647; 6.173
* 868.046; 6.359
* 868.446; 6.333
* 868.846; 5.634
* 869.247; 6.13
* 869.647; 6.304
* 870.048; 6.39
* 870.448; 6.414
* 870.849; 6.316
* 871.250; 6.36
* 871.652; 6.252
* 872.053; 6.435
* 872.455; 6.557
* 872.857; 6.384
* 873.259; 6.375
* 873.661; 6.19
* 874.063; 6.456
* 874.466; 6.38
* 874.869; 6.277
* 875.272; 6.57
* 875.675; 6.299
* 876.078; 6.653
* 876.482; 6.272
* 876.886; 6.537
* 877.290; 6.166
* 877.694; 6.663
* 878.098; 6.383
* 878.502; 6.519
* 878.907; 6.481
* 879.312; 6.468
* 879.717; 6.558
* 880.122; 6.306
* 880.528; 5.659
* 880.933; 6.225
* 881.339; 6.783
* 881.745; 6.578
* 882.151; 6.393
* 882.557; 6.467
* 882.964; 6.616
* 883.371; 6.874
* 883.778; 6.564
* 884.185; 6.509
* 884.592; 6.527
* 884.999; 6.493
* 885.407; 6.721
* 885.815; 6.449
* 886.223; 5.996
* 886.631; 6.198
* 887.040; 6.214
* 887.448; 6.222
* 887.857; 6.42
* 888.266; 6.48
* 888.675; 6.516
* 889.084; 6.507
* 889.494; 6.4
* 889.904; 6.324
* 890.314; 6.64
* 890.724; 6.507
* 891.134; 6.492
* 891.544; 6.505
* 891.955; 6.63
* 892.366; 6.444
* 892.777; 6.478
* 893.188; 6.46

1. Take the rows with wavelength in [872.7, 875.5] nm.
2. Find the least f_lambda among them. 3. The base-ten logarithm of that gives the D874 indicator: 0.792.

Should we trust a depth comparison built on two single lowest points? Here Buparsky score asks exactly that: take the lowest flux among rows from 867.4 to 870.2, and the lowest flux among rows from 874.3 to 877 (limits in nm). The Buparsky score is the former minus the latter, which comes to -0.64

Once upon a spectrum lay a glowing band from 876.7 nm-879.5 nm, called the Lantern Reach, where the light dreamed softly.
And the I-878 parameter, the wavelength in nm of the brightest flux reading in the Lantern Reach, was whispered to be 877.694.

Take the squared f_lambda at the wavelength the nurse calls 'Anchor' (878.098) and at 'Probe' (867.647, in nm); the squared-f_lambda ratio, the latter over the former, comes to 0.94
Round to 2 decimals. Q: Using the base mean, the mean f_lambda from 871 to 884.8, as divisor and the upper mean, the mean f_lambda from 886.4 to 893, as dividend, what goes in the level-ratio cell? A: 1.00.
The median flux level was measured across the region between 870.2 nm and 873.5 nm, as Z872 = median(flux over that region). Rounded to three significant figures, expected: 6.38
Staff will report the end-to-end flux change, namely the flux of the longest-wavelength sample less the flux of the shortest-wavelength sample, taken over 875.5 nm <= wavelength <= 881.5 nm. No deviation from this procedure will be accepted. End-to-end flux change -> 0.48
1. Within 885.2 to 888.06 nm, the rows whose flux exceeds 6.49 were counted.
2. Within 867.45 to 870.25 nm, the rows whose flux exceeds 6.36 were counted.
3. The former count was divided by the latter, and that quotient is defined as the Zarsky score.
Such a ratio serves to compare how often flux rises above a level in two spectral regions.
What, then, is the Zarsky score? 1.00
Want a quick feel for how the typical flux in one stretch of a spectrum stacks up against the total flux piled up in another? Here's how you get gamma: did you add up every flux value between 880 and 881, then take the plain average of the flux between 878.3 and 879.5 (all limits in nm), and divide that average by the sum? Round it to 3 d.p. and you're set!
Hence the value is 0.357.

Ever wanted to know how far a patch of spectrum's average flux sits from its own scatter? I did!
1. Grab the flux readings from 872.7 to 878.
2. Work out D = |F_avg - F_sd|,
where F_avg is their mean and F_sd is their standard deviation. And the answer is 6.24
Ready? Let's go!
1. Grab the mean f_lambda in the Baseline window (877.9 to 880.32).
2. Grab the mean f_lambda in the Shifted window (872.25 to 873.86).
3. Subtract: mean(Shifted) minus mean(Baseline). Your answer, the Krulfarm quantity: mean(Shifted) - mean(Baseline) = -0.08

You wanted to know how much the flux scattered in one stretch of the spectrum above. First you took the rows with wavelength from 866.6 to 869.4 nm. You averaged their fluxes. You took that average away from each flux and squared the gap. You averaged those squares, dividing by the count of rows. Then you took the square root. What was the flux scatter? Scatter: 0.23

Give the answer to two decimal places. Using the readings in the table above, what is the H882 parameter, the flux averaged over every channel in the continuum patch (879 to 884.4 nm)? 6.46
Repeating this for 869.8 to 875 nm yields 6.37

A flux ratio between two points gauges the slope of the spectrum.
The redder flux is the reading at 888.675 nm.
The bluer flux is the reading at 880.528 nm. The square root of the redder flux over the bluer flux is 1.07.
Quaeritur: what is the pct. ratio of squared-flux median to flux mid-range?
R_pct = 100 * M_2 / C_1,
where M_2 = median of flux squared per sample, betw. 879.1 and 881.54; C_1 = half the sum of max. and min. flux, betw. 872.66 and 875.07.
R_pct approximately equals 645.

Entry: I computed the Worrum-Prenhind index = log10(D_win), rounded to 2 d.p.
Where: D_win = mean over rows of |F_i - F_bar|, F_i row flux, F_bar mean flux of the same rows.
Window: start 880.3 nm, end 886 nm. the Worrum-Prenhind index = -0.75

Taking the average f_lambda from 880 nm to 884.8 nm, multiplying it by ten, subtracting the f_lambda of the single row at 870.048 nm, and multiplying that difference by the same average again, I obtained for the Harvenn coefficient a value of 376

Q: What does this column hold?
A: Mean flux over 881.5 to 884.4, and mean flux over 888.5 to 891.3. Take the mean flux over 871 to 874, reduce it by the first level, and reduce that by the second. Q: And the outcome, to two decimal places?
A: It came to -6.69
